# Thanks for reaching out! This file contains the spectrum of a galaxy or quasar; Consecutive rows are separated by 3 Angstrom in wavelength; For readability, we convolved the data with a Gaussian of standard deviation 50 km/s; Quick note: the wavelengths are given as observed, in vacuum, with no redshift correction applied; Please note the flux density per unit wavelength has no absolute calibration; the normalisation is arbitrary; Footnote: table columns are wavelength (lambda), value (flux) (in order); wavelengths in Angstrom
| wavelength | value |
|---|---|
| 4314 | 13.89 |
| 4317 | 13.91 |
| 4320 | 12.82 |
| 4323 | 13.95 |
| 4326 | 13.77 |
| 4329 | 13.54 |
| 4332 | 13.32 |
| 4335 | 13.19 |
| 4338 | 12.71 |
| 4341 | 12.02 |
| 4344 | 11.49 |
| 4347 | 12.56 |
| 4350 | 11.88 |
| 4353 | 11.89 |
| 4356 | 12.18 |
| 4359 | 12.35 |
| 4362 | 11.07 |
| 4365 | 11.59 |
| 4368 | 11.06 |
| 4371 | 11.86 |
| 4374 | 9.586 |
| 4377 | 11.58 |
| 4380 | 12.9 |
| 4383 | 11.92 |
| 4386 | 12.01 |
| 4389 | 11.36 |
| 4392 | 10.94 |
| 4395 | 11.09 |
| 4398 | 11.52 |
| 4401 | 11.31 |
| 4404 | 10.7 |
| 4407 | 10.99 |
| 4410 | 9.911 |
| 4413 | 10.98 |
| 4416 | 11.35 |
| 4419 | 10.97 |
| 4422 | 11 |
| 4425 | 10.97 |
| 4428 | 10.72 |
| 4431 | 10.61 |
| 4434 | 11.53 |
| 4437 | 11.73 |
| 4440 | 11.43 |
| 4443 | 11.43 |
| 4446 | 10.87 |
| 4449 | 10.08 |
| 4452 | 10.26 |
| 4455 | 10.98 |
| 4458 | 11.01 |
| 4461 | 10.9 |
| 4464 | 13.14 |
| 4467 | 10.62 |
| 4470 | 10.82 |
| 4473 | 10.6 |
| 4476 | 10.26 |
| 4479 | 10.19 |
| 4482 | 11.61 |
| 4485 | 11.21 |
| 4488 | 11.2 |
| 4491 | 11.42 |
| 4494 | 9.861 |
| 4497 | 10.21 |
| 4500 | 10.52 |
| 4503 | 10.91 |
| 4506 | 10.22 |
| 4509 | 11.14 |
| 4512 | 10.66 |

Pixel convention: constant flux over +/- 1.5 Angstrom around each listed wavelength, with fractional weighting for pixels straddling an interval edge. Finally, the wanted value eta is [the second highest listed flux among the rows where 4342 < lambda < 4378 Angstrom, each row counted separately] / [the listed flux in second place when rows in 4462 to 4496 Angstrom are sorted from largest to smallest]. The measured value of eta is 1.06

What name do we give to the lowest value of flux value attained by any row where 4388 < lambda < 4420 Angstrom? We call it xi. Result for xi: 9.911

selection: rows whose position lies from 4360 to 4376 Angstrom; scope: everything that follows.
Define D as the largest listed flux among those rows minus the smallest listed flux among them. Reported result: 2.3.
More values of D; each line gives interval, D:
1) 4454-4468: 2.5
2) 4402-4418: 1.4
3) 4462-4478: 2.9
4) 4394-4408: 0.8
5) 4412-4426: 0.4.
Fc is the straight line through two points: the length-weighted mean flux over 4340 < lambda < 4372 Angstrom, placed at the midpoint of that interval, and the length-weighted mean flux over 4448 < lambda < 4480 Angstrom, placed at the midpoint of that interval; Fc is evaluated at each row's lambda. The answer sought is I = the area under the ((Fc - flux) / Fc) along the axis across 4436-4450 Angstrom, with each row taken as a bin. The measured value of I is -0.13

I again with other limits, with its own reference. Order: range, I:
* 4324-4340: -1.67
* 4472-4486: -0.10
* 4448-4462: 0.32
